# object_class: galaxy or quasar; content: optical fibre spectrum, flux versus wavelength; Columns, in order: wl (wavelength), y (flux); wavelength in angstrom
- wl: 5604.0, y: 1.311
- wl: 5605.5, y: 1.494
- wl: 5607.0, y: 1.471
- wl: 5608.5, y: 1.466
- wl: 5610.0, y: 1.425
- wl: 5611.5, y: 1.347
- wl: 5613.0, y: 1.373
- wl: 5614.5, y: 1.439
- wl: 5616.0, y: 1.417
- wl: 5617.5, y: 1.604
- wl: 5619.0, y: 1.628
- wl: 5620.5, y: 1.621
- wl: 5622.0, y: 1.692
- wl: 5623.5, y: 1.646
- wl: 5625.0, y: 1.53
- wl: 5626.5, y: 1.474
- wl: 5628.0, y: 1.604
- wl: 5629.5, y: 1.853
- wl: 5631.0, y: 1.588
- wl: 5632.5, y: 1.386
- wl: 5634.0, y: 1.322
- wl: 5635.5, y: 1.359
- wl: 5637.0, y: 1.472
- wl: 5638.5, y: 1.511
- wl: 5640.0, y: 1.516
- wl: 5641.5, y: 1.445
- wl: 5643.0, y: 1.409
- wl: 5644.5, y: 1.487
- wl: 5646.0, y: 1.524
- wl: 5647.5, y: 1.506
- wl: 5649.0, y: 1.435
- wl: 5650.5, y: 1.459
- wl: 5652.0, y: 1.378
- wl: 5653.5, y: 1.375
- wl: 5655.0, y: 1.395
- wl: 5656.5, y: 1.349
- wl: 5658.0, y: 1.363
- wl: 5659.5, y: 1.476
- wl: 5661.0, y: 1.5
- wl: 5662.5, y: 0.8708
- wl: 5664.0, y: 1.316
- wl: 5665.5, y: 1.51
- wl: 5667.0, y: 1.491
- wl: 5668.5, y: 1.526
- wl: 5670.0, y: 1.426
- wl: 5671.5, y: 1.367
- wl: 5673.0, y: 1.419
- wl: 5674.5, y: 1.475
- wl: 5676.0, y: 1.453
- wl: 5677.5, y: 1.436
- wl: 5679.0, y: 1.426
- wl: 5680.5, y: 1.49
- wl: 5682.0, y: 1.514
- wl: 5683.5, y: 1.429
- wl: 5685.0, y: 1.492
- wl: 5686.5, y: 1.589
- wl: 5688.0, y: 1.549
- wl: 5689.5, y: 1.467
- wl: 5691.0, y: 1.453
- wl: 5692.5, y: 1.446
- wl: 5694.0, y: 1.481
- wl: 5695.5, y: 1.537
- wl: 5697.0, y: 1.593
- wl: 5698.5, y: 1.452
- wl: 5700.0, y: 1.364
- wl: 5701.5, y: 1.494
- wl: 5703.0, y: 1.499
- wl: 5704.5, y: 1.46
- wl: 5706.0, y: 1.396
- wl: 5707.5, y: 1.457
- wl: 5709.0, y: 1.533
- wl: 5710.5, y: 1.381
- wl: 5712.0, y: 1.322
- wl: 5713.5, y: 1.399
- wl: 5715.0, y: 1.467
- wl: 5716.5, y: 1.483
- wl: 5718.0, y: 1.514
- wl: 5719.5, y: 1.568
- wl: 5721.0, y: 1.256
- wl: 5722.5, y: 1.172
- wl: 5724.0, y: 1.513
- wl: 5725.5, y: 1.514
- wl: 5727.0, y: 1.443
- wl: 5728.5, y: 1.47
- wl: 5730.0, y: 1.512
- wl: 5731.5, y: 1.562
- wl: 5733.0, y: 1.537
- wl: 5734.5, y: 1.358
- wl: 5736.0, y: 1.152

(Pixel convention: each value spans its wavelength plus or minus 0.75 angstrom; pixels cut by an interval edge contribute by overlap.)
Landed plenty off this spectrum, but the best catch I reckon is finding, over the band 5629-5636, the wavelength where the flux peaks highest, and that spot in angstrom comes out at 5629.5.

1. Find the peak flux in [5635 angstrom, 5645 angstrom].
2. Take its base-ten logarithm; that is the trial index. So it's 0.181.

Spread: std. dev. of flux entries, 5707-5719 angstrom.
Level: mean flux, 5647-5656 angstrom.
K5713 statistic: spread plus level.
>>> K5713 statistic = 1.49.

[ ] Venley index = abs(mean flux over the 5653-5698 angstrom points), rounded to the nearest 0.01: 1.44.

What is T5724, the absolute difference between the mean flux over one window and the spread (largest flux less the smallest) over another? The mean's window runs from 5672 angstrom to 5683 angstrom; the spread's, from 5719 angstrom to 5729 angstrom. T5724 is 1.06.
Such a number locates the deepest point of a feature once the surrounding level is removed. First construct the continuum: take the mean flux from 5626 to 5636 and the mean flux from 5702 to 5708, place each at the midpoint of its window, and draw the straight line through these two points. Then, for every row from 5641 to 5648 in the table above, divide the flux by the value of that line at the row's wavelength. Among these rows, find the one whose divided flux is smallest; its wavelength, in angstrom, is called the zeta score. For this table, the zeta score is 5643.0 angstrom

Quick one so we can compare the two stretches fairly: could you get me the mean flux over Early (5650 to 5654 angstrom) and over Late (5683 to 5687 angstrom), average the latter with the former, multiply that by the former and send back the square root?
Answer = 1.43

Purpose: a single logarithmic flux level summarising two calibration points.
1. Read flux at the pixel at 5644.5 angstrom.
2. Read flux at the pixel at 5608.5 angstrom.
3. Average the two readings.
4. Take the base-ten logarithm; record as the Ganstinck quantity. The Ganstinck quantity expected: 0.169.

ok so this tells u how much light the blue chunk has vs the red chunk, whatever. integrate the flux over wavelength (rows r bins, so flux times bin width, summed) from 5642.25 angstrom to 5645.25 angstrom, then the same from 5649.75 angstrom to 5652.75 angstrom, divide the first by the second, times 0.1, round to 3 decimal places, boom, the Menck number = 0.102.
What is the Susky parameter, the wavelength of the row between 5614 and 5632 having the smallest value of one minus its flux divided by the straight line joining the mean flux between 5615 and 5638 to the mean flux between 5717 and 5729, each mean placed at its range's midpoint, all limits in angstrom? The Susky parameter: 5629.5 angstrom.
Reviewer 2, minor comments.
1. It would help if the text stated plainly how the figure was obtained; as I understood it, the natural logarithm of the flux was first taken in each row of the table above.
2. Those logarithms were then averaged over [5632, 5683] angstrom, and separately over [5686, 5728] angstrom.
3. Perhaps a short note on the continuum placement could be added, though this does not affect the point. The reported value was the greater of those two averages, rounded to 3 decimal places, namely 0.374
